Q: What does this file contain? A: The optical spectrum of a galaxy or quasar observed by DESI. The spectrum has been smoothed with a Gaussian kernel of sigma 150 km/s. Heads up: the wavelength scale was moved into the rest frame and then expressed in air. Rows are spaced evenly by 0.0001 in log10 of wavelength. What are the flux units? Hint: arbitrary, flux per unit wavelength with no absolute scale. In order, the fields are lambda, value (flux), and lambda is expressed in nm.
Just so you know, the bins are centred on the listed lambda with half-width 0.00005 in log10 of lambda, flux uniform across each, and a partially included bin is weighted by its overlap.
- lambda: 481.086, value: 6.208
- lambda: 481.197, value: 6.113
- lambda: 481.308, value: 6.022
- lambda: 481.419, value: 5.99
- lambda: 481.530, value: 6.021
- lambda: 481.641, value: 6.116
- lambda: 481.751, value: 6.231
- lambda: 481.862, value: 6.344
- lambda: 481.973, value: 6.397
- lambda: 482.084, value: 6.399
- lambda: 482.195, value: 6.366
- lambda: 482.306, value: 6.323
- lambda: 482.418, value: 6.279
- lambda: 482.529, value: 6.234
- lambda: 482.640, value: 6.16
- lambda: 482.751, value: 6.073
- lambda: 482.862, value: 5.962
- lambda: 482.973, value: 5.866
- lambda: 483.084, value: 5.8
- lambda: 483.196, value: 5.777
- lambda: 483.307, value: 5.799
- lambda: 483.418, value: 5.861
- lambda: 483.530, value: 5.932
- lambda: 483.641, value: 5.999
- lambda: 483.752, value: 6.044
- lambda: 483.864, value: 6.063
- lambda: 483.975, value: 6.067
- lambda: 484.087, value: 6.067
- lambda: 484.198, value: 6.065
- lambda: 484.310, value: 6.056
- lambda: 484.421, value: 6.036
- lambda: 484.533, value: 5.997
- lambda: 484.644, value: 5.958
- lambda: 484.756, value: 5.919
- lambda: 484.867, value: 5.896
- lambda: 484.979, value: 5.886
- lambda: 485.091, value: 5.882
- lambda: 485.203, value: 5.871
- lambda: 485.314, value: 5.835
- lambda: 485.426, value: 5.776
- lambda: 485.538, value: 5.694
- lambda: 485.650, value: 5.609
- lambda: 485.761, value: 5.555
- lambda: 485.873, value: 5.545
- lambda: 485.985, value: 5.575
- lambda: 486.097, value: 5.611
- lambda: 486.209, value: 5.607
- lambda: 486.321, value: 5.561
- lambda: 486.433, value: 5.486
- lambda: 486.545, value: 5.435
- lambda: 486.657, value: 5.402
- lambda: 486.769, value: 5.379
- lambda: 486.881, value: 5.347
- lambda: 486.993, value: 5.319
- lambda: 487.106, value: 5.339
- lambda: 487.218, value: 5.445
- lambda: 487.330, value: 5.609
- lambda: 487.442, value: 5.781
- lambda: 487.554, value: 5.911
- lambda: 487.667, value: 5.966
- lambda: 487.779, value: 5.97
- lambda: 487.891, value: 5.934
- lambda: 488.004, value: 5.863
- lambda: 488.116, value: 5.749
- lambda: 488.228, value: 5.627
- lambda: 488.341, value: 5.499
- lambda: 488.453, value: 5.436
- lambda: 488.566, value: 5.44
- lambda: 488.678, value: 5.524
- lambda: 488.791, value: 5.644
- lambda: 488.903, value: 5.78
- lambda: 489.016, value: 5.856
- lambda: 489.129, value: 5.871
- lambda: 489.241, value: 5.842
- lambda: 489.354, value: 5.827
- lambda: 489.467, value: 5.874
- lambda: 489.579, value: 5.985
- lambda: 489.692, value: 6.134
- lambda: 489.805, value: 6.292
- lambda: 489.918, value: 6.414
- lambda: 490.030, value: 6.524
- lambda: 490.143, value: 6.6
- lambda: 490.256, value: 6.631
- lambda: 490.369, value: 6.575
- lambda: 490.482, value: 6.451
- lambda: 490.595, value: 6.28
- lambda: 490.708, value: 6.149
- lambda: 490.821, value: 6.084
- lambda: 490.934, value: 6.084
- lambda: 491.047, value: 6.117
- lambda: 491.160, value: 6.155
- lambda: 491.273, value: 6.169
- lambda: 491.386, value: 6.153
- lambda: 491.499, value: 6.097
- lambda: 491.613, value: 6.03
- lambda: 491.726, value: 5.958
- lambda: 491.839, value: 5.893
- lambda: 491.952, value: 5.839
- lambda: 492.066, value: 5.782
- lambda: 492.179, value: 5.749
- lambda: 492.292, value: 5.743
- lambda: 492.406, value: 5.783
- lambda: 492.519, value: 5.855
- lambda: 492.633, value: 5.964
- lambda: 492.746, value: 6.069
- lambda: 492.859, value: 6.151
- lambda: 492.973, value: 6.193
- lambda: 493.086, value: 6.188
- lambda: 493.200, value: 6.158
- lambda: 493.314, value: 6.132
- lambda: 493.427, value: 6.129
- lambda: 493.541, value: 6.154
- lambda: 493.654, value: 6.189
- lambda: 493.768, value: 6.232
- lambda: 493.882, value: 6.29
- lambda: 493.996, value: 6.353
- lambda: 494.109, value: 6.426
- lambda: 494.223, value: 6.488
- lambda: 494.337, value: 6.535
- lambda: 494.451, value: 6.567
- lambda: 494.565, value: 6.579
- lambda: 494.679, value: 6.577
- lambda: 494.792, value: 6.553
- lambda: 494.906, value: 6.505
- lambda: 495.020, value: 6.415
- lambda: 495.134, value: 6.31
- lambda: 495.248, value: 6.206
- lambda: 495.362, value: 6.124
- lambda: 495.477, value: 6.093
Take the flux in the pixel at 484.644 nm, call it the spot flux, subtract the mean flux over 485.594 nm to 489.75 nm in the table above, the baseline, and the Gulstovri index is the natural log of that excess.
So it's -1.2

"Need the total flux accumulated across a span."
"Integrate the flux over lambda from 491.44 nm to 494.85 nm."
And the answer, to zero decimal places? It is 21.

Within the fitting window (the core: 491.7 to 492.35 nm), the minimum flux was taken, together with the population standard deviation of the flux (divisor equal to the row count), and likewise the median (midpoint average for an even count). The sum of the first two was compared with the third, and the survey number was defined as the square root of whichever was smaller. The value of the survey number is 2.41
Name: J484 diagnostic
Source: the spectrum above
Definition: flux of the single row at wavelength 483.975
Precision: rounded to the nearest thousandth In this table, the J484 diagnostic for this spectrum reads 6.067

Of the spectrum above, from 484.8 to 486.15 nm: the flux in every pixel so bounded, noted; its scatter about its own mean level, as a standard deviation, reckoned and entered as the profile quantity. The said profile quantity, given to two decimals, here 0.14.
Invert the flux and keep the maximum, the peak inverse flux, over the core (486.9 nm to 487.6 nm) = 0.188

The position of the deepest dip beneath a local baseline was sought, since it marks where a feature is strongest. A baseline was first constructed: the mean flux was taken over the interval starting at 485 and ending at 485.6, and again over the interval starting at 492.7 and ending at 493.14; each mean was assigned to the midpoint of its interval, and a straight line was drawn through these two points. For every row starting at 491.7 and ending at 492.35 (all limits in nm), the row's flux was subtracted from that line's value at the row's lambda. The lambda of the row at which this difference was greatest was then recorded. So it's 492.292 nm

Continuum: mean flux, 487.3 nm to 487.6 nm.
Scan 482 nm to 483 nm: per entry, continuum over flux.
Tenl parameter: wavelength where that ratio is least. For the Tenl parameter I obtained 482.084 nm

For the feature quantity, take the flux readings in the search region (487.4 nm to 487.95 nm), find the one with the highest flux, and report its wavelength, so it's 487.779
